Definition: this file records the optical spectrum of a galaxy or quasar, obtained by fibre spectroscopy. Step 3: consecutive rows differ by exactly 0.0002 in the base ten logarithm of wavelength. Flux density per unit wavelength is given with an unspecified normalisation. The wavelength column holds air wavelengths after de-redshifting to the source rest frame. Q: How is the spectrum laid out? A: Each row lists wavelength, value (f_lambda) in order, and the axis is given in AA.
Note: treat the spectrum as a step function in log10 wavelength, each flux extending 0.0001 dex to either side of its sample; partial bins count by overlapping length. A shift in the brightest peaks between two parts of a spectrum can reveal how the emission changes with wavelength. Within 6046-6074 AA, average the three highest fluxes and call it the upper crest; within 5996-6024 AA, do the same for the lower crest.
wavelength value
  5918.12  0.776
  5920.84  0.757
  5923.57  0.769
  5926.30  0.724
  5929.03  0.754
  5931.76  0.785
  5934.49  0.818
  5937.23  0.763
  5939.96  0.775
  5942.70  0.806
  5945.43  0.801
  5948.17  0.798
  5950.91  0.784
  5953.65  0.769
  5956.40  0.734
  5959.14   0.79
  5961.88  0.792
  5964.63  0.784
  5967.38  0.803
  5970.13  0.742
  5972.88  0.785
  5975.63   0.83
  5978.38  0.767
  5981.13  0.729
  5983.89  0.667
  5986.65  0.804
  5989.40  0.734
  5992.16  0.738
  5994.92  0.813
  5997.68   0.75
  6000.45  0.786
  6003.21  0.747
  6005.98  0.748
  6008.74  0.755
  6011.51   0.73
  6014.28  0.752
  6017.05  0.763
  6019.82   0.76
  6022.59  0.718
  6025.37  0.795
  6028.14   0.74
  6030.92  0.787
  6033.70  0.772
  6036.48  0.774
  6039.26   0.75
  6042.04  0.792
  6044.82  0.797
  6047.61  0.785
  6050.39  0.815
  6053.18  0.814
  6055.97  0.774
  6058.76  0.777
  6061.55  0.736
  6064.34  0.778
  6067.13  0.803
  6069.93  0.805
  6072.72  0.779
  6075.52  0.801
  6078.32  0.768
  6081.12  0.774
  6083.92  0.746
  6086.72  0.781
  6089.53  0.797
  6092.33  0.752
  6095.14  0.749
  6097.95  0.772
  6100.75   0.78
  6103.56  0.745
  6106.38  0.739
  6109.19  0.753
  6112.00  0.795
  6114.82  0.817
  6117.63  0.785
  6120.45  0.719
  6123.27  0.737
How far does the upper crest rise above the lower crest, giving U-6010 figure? 0.04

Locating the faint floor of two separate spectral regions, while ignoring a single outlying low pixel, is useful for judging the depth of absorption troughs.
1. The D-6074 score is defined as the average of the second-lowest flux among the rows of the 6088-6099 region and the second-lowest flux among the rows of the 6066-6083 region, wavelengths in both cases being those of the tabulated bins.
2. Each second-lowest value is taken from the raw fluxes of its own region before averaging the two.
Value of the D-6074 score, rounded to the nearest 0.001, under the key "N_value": 0.763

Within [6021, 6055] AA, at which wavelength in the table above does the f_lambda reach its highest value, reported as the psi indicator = 6050.39 AA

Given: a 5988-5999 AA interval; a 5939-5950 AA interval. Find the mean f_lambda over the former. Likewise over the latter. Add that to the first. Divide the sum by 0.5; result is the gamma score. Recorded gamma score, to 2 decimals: 3.11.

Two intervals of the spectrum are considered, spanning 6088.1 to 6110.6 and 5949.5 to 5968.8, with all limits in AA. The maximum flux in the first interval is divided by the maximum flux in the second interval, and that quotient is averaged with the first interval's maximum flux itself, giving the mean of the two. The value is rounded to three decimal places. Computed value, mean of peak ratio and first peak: 0.895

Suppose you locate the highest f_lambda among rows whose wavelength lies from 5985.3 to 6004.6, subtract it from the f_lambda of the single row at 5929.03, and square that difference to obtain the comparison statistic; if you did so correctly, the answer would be 0.0035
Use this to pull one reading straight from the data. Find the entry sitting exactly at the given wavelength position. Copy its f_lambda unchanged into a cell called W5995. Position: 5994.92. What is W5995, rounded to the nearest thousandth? 0.813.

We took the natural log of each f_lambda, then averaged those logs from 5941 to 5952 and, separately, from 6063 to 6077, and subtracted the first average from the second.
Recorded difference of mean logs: -0.005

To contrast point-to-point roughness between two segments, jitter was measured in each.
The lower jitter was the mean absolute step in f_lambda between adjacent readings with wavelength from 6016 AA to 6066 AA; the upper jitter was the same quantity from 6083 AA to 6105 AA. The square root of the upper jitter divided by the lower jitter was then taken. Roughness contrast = 0.91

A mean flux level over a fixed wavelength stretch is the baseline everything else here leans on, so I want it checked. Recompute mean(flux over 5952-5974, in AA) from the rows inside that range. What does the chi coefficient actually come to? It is 0.775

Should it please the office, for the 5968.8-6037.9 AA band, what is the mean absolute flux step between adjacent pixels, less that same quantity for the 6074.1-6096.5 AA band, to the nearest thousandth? 0.017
